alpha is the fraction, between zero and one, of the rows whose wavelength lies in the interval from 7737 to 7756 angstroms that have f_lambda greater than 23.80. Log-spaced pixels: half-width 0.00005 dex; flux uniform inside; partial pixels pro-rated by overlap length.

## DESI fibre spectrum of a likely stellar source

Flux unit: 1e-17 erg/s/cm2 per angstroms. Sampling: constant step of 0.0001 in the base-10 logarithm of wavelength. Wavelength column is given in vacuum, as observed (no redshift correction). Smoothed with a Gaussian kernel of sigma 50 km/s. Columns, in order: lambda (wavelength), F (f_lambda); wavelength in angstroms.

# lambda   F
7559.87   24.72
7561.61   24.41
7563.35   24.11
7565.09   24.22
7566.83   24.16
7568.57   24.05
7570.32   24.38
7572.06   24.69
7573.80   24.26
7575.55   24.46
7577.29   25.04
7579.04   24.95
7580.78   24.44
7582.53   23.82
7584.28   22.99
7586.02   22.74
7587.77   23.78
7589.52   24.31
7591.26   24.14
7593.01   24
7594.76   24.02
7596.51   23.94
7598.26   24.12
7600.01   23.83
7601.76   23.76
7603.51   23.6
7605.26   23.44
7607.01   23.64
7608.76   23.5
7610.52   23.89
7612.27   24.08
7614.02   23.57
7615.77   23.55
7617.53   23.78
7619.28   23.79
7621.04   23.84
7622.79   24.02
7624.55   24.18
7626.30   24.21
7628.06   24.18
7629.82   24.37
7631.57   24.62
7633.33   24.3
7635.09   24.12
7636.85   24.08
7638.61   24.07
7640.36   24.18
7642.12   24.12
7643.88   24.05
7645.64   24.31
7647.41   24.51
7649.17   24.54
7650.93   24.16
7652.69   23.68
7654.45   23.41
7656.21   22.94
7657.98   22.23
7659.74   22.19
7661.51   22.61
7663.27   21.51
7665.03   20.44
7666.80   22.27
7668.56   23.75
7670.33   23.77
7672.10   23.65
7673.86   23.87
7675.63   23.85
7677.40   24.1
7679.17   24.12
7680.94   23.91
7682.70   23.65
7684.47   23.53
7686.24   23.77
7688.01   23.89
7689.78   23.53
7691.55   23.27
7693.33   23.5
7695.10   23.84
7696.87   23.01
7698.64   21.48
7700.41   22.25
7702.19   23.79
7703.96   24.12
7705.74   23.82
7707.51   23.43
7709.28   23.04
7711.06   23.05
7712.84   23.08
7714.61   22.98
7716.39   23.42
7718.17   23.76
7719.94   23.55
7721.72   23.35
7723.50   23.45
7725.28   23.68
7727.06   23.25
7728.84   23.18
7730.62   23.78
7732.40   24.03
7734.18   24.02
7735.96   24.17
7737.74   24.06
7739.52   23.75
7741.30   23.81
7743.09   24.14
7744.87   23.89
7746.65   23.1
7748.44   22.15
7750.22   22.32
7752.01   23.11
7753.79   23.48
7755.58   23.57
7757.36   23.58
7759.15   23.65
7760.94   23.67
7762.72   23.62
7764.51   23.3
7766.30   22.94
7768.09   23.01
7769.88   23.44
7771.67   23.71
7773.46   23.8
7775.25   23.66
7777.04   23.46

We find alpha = 0.4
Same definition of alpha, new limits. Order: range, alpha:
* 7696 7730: 0.1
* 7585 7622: 0.5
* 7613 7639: 0.7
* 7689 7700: 0.2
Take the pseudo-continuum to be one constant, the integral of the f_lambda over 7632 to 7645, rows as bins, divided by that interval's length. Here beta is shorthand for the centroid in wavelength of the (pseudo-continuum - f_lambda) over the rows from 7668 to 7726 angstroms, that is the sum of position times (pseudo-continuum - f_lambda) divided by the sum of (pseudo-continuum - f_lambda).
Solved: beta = 7701.2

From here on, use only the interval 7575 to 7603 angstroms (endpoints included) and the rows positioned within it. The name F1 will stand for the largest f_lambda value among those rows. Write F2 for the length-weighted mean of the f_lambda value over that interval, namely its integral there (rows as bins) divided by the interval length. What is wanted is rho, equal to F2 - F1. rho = -1.03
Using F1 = 25.04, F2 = 24.0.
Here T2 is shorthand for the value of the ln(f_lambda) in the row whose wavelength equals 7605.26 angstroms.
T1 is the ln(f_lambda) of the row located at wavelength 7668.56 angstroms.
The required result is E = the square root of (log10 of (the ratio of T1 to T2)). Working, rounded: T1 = 3.17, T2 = 3.154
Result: 0.04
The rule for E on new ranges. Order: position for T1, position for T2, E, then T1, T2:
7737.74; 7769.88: 0.06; 3.18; 3.154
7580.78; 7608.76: 0.07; 3.20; 3.157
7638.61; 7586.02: 0.09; 3.18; 3.124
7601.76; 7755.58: 0.03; 3.17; 3.160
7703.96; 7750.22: 0.10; 3.18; 3.105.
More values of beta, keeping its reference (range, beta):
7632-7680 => 7663.4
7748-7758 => 7751.4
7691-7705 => 7697.6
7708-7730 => 7718.2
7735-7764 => 7751.3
